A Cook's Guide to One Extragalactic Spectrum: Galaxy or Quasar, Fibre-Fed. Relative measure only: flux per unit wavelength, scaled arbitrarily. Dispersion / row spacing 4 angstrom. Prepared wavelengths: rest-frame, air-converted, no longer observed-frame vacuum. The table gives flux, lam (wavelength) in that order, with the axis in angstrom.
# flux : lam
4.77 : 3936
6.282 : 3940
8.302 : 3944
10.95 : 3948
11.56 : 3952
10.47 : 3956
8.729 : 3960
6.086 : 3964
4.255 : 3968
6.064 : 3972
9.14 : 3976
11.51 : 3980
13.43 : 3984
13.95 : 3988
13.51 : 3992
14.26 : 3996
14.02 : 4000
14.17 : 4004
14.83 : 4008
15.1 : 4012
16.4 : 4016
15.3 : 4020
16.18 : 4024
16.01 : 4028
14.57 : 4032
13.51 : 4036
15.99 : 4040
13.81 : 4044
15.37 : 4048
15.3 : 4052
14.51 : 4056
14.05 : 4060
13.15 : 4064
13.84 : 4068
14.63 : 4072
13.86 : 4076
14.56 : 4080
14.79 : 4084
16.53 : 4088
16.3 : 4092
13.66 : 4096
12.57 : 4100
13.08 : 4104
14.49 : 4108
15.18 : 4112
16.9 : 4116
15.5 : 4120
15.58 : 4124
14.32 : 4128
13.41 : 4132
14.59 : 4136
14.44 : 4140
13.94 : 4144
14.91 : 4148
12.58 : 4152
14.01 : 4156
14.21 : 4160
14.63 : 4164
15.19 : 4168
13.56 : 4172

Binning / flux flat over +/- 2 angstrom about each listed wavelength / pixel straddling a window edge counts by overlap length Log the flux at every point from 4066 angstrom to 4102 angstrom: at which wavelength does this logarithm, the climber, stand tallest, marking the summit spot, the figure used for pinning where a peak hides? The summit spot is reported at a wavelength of 4088 angstrom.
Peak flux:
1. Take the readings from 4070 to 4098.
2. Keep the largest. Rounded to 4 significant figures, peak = 16.53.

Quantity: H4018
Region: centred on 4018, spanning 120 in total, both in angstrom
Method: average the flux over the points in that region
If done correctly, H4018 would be 13.2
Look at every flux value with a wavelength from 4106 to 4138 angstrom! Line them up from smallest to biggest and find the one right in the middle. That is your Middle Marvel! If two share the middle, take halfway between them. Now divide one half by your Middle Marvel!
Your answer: 0.0336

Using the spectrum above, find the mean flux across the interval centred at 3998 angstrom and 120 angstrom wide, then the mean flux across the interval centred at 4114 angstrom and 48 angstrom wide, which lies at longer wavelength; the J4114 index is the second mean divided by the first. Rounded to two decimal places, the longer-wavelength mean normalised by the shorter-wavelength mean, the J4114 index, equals 1.18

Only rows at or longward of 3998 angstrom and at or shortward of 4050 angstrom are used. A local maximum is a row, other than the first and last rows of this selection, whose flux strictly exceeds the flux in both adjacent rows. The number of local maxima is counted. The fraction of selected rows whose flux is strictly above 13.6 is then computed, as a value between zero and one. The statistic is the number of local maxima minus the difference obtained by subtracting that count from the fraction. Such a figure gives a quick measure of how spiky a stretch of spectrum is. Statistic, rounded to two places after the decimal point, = 5.08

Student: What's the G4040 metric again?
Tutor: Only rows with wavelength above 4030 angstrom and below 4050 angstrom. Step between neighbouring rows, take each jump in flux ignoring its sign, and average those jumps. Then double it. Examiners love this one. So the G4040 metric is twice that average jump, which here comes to 3.6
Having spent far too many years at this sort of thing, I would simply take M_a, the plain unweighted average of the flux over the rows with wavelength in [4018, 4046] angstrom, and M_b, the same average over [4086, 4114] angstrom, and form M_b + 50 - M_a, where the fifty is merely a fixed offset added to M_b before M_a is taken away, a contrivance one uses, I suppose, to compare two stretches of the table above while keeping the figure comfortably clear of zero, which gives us 49.49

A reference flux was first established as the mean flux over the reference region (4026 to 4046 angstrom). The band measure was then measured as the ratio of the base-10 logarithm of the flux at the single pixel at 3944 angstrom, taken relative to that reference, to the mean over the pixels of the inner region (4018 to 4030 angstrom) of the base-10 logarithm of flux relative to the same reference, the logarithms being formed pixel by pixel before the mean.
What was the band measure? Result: -8.4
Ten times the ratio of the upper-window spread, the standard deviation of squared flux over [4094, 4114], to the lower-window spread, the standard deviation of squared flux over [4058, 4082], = 19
